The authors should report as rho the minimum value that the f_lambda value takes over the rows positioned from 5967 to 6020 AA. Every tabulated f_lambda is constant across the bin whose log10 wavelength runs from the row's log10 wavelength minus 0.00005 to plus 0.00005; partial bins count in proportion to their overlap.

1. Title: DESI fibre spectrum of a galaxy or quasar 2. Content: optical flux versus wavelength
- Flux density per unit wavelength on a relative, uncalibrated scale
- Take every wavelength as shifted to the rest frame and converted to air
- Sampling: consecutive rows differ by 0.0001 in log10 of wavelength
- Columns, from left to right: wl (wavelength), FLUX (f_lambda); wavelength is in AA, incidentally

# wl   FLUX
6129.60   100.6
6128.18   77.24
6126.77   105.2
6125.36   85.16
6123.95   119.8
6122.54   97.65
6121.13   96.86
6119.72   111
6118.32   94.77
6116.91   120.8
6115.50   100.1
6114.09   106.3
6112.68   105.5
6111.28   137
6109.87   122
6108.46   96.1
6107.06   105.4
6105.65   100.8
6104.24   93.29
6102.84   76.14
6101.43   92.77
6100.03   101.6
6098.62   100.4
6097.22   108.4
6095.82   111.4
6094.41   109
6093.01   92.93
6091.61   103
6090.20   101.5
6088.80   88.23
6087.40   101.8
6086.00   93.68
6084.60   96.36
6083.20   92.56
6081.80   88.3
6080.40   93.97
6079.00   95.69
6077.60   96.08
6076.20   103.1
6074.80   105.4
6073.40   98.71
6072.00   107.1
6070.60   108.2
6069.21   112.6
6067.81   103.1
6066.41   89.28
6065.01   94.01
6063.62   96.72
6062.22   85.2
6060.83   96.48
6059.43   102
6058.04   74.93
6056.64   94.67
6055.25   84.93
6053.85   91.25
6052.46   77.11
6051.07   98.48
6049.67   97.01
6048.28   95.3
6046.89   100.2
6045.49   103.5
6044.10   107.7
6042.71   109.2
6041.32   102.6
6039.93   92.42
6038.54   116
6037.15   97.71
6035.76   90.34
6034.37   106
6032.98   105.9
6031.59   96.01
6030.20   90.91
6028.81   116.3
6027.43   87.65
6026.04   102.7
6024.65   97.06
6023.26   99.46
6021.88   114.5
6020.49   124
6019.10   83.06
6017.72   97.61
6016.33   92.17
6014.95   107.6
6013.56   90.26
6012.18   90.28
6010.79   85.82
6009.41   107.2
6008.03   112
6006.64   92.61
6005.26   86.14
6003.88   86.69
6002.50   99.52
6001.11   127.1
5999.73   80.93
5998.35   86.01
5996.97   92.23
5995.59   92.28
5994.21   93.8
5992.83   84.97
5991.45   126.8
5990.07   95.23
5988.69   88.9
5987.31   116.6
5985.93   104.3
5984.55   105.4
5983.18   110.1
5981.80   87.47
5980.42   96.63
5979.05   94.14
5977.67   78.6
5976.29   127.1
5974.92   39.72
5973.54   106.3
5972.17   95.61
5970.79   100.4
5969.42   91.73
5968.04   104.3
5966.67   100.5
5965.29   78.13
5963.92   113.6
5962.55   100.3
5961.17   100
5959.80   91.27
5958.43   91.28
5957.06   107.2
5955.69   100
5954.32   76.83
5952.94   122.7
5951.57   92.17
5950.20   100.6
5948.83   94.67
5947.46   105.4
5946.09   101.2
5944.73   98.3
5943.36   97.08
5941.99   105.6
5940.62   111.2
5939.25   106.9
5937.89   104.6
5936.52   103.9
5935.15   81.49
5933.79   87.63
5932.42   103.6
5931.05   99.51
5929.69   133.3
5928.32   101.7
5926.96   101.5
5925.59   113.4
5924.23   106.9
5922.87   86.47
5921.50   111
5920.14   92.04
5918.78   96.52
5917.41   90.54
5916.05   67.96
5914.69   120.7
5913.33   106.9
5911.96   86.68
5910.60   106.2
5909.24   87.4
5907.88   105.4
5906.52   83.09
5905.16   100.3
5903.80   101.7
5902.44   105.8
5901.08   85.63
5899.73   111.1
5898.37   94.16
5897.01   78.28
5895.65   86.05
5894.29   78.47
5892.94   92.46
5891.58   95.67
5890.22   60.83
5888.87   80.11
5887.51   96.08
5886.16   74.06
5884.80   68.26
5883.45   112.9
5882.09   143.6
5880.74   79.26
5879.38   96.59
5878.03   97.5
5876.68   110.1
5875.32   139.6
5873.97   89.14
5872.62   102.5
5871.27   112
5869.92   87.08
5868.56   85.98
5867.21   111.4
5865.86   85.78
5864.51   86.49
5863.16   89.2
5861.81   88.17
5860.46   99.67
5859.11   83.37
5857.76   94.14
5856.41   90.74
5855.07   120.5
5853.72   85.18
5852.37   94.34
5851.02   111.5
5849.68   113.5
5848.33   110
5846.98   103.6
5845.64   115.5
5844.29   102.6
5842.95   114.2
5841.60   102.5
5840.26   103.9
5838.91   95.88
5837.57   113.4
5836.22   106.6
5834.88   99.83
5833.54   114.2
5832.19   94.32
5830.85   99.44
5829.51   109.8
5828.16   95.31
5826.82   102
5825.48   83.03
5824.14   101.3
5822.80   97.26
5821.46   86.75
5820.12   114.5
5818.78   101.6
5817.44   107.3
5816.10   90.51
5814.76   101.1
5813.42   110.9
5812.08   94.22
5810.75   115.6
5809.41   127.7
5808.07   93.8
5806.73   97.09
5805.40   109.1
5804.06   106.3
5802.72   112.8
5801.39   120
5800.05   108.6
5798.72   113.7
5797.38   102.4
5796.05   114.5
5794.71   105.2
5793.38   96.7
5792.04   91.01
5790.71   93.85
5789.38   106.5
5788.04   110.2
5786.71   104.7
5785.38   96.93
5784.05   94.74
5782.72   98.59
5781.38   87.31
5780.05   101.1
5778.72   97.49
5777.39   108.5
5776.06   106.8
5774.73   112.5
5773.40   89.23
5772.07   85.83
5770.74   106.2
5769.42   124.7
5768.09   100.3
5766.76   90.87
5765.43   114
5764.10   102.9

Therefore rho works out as 39.72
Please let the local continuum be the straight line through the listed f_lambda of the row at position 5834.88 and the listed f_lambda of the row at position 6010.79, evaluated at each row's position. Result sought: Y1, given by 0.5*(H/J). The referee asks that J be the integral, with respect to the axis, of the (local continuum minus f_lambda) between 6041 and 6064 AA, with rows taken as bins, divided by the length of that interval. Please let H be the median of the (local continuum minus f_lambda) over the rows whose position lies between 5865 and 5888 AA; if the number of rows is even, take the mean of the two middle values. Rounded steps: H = -0.4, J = -12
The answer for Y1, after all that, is 0.02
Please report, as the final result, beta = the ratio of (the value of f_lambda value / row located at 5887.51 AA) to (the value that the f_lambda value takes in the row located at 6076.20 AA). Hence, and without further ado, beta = 0.9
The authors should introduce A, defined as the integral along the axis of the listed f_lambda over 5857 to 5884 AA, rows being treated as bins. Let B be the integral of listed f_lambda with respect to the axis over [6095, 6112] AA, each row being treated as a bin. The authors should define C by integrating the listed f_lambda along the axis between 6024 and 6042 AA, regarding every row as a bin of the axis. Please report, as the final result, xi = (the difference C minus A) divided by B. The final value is -0.5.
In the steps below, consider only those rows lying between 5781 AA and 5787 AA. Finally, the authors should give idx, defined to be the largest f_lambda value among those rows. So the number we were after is 104.7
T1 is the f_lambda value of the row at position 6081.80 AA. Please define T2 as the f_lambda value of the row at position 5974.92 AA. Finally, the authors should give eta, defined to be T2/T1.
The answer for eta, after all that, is 0.45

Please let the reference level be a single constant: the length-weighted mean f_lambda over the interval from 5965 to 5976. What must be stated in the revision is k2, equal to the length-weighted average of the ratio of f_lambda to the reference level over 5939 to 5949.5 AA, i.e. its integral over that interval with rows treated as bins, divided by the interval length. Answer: 1.12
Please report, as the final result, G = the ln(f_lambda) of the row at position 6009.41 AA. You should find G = 4.67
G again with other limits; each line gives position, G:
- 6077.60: 4.57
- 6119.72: 4.71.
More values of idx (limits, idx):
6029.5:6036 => 106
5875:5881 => 139.6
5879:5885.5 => 143.6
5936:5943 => 111.2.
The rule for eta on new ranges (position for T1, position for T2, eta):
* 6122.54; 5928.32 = 1.04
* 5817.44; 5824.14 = 0.94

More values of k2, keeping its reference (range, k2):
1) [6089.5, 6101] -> 1.13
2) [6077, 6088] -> 1.04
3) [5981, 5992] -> 1.14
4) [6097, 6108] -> 1.06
